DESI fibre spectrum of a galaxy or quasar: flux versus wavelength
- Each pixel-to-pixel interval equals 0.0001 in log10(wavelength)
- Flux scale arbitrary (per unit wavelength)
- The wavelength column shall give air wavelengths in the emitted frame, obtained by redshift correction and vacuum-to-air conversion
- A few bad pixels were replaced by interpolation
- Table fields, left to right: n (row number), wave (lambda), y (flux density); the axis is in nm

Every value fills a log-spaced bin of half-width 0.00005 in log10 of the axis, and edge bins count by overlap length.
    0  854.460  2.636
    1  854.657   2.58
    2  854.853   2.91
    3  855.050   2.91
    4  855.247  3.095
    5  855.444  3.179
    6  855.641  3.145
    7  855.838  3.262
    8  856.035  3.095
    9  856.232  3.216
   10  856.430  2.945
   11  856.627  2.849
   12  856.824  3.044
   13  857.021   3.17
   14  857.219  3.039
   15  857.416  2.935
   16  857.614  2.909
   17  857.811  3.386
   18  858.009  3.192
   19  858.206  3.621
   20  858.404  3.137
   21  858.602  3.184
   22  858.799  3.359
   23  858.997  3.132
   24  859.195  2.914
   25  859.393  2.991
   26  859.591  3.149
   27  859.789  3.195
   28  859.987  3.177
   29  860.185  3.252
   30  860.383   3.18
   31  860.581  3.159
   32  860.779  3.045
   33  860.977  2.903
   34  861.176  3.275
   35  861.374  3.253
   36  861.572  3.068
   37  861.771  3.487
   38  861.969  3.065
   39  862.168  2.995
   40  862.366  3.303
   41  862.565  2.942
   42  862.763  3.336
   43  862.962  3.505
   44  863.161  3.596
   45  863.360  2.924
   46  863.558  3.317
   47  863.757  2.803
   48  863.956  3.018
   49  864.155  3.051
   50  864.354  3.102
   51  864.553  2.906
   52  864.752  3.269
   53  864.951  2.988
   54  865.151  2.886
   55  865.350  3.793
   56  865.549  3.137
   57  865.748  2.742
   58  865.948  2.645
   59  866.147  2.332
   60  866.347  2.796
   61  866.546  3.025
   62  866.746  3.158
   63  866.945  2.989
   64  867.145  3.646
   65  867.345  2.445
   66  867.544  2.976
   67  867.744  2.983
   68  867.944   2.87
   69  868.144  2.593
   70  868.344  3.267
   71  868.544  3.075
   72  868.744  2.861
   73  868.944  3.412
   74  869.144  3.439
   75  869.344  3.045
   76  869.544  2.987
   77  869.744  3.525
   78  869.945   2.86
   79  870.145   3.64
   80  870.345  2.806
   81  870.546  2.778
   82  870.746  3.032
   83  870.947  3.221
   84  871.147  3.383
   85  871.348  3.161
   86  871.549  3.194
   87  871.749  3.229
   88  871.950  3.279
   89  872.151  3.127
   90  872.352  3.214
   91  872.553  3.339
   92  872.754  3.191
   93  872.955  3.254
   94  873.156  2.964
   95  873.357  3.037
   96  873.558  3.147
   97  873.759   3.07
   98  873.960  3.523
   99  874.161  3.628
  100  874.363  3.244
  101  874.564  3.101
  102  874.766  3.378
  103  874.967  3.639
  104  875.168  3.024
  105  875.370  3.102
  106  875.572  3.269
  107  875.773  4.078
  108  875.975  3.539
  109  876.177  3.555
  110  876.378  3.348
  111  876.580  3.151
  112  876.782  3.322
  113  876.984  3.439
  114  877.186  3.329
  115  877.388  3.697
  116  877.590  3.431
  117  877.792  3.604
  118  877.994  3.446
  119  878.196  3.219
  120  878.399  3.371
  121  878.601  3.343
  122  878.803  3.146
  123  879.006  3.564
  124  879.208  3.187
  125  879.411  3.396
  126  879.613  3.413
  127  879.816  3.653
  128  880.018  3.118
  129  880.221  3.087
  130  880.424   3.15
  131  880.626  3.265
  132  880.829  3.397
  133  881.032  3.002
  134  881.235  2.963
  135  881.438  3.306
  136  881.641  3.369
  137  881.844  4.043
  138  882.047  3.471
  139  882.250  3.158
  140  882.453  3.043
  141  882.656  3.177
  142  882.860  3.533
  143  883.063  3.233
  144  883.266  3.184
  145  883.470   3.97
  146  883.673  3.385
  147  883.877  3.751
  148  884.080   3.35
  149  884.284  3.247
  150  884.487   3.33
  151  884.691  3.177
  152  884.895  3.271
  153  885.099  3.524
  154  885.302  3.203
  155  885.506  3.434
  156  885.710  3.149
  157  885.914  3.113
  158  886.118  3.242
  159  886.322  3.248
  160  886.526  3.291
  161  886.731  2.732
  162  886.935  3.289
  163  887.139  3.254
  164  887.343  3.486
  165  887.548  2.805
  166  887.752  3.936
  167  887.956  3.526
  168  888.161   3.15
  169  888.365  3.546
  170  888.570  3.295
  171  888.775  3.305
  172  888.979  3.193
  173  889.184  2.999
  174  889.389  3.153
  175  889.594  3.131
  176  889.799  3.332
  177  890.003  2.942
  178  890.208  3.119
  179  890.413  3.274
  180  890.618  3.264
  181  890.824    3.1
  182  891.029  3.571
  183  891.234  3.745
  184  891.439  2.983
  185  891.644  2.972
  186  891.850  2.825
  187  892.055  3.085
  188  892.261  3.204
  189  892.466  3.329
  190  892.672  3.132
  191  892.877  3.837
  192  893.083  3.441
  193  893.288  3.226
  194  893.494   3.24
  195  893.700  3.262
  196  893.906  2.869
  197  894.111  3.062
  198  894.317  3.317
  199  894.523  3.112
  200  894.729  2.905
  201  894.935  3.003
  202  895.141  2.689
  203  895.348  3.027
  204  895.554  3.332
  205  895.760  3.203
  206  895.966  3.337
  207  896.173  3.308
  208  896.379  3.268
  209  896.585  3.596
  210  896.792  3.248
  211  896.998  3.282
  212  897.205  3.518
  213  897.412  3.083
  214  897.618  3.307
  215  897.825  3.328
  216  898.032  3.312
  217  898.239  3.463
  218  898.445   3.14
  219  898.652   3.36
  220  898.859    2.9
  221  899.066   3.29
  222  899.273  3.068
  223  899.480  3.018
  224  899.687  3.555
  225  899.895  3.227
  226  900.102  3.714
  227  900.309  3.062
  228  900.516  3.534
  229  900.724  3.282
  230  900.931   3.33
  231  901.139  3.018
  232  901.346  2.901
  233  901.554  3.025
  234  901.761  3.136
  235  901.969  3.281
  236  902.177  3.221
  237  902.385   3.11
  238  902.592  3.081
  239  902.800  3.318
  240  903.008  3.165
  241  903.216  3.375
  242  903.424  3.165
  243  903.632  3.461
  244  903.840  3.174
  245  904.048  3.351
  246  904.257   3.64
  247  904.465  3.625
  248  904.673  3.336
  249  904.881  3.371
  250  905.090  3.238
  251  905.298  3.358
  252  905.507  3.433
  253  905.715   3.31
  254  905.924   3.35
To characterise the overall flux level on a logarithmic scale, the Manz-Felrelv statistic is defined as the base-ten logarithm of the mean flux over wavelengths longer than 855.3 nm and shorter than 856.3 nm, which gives 0.502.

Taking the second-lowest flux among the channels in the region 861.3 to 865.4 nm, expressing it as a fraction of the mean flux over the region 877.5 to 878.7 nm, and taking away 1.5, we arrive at -0.652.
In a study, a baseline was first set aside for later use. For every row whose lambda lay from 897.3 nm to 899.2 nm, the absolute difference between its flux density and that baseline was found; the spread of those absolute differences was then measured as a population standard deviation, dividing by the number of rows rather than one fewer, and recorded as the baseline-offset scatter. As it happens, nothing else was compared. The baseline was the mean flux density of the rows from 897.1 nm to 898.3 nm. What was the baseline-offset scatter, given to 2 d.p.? 0.14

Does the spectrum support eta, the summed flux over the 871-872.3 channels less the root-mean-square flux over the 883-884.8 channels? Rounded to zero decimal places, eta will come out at 16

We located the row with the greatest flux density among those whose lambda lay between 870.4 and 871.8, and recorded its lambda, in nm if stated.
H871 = 871.147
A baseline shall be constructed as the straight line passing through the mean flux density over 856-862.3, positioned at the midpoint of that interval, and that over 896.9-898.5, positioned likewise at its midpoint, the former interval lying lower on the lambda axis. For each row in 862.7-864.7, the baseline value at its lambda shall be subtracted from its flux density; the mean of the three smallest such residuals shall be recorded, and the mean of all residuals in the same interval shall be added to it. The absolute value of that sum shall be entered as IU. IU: 0.28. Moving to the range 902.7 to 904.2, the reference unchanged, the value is 0.20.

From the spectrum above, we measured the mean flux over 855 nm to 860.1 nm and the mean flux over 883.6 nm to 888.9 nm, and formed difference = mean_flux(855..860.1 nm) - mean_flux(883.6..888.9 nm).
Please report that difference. -0.18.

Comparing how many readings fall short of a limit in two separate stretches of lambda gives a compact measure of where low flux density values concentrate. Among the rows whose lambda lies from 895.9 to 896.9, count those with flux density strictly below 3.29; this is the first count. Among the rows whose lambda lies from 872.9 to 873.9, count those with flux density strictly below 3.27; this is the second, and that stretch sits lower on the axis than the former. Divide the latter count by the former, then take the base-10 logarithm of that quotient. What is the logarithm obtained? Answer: 0.40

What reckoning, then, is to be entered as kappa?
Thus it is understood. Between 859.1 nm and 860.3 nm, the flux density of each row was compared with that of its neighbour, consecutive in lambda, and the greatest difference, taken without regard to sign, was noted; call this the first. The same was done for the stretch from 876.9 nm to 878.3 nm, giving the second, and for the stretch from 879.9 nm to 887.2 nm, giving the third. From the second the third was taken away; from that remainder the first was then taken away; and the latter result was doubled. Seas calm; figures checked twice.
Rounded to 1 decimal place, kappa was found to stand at -1.2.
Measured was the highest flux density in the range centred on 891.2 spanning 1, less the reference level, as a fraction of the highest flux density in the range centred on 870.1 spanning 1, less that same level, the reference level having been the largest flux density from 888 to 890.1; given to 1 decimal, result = 2.1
